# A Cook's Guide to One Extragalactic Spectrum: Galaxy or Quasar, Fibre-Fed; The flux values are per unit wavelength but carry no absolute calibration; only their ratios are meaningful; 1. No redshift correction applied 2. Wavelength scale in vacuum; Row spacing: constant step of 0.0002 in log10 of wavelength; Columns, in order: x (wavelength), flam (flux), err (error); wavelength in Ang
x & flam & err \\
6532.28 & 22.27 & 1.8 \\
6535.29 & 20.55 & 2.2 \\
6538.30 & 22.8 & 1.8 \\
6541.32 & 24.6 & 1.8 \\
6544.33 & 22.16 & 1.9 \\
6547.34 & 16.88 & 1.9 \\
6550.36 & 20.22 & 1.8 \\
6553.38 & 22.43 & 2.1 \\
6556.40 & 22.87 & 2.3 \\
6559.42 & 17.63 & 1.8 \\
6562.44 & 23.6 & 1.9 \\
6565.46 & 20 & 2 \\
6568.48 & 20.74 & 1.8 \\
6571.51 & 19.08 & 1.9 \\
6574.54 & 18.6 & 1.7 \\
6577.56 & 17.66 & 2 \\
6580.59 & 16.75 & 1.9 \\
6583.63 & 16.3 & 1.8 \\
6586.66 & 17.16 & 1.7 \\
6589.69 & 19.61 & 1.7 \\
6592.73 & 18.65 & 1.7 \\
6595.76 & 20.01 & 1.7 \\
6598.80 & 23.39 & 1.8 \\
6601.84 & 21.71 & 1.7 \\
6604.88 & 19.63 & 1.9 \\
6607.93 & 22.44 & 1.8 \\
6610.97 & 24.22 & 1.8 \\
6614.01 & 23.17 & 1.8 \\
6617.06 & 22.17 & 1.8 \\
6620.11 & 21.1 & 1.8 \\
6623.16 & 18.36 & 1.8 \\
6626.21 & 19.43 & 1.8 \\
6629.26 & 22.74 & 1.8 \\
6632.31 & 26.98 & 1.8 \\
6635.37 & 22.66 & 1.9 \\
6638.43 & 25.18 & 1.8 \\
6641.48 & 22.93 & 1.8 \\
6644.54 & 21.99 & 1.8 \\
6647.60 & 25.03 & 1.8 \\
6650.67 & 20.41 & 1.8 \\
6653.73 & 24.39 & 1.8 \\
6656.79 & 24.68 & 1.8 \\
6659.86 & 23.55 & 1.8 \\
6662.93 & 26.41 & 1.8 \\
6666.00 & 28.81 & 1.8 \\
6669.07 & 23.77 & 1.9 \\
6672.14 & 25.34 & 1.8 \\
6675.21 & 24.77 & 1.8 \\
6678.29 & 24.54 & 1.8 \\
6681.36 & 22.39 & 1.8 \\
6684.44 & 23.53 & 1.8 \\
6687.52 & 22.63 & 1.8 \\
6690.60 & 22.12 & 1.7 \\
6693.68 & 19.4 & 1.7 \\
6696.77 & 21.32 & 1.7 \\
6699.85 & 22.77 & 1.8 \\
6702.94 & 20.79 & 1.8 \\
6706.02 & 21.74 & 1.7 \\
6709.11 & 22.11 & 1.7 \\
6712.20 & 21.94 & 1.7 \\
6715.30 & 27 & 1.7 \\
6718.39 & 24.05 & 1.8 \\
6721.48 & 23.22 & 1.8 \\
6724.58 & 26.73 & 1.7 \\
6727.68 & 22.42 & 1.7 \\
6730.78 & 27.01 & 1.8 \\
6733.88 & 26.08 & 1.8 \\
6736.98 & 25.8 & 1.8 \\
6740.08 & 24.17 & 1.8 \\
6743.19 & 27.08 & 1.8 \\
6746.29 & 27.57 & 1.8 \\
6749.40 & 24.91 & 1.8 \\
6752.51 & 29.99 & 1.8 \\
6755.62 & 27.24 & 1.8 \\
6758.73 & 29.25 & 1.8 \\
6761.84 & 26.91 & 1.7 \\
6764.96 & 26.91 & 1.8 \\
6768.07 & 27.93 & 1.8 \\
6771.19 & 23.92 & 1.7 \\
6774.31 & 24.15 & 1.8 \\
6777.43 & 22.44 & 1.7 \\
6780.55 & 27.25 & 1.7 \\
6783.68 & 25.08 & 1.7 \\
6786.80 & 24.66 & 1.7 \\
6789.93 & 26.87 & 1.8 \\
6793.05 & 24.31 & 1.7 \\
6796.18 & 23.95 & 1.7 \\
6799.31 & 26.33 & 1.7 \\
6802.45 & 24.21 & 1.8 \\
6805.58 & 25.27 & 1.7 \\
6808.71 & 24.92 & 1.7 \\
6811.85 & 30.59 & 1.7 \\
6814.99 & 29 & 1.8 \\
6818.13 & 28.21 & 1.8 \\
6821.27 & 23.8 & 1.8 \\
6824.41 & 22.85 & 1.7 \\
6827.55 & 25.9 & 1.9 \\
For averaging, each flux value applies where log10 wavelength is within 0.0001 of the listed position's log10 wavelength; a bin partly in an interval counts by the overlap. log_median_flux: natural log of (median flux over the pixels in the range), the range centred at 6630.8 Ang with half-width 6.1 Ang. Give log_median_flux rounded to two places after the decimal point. 3.12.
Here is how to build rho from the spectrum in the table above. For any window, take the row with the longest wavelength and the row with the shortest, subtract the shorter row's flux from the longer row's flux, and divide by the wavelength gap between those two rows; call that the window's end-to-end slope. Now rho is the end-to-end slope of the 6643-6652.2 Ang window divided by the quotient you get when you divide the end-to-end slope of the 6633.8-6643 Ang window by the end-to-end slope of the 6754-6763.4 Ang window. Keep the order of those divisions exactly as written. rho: 0.31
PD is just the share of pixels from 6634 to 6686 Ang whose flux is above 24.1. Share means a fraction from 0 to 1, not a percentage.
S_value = 0.53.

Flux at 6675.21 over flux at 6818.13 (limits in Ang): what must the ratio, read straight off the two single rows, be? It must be 0.88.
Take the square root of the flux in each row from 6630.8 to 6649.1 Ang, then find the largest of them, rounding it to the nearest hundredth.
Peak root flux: 5.19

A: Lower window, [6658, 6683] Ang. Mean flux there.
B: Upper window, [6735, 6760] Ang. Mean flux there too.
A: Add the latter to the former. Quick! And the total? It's 52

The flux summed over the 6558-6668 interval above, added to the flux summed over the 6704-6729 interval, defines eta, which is 966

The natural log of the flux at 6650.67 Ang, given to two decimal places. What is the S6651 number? 3.02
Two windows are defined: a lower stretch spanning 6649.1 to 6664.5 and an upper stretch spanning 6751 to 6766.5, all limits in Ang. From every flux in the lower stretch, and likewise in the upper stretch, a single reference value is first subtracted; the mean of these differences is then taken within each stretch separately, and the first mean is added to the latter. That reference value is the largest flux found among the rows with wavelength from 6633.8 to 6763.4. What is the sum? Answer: -8.0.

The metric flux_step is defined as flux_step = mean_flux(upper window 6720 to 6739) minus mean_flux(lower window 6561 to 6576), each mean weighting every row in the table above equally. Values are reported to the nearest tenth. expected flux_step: 4.8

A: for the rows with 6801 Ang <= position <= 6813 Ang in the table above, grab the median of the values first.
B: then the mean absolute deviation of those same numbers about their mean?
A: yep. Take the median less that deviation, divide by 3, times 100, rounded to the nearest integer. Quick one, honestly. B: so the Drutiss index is 764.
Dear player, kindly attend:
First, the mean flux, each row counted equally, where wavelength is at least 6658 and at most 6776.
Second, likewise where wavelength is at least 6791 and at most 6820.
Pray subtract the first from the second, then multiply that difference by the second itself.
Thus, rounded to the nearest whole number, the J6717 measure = 41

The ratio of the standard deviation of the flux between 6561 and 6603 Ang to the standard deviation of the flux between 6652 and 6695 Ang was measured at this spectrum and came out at 1.0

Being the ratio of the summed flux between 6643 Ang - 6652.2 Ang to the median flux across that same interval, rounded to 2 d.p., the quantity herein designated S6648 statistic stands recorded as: 3.07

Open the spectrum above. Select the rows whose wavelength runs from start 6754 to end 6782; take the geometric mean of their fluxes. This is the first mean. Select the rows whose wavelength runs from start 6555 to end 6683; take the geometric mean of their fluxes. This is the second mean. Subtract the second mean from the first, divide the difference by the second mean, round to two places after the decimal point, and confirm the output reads 0.20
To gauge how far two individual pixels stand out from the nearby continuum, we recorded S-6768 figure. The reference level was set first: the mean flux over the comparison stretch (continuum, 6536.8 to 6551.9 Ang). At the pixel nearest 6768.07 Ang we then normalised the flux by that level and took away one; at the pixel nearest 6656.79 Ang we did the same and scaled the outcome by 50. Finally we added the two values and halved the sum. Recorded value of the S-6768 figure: 4.1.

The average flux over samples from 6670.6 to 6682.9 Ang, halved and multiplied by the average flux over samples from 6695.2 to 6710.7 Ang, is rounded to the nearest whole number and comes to 264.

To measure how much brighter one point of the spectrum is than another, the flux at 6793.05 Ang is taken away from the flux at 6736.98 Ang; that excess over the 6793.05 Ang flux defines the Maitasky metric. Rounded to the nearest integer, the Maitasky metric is 1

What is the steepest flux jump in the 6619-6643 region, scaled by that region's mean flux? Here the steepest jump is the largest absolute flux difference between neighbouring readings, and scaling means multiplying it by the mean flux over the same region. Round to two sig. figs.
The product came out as 97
